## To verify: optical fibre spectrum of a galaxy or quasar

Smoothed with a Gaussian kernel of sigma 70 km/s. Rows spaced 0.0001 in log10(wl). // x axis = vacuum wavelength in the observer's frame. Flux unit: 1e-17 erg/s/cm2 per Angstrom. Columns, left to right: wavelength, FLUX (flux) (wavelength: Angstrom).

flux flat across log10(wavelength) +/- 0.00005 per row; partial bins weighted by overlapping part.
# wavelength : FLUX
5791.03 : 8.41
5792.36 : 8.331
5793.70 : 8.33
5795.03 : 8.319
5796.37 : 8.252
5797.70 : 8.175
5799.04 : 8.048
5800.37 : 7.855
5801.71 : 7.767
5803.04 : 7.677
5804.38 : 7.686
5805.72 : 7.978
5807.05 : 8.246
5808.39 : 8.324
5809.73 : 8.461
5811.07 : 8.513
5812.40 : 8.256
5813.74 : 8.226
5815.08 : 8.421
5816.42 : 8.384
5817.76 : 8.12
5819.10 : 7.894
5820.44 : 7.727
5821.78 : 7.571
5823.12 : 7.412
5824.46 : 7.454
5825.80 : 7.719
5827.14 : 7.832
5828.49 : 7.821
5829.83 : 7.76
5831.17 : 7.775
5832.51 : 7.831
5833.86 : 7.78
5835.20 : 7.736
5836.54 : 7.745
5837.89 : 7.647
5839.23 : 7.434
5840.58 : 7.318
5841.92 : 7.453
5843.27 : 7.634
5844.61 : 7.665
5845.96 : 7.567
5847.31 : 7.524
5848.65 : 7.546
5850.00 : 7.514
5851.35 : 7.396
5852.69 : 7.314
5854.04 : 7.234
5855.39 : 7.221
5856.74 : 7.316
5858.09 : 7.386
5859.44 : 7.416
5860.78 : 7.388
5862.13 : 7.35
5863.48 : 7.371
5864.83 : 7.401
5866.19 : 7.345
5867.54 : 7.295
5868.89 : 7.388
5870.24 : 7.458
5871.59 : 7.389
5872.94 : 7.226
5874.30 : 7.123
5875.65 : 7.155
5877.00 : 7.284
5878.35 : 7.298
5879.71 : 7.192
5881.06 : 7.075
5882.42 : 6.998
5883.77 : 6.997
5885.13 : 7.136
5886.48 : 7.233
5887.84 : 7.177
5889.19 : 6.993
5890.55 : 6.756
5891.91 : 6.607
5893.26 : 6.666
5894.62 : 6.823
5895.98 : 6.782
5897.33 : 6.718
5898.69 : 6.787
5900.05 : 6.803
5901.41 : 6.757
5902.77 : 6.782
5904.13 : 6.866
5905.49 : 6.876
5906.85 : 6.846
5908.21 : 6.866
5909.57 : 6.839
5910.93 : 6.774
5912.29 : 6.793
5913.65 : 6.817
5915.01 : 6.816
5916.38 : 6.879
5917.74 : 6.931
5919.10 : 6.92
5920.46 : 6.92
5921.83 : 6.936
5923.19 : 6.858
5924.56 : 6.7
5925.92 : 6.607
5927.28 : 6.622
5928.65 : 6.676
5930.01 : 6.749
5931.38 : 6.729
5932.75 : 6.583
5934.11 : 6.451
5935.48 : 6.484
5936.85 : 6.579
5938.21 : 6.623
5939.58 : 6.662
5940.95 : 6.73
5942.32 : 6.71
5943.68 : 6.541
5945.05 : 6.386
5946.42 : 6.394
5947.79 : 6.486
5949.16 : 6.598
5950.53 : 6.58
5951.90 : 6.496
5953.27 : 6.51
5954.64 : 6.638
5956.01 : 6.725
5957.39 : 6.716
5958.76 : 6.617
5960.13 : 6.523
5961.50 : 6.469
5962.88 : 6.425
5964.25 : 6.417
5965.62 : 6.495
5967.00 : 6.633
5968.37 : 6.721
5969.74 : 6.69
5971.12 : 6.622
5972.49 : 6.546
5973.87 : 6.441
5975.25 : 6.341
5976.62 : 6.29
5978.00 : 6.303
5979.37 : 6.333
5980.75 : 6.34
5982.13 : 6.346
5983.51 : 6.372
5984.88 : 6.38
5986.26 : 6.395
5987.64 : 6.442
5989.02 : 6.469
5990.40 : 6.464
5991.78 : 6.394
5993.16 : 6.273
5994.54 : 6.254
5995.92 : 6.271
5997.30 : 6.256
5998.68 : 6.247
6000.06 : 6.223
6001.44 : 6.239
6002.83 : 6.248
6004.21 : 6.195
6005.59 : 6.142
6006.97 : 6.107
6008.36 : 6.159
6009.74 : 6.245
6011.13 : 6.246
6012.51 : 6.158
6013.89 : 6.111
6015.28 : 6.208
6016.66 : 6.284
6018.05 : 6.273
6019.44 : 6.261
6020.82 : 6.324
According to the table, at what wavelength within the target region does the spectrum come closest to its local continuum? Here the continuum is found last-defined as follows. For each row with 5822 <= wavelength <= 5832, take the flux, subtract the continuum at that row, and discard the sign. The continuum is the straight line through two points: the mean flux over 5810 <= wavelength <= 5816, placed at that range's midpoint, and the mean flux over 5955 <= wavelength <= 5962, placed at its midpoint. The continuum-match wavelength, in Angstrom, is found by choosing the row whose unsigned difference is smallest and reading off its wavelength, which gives 5828.49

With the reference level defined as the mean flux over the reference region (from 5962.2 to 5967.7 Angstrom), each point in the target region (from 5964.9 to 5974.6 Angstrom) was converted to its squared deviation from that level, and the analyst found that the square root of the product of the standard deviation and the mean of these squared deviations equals 0.02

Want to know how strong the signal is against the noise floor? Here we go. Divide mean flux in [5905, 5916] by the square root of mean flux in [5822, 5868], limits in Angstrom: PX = 2.49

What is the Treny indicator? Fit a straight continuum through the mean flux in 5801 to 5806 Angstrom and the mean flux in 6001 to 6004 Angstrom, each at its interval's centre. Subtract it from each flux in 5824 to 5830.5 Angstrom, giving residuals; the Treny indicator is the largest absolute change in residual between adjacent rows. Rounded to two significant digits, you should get 0.28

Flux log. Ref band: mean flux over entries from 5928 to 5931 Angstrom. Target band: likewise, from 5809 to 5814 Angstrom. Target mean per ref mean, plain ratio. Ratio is 1.25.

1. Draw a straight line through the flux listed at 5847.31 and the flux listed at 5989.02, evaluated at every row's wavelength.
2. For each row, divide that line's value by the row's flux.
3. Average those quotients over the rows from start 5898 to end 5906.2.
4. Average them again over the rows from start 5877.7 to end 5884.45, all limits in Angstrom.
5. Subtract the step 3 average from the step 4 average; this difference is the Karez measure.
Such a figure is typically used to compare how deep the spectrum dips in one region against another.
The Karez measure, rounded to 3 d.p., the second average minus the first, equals -0.022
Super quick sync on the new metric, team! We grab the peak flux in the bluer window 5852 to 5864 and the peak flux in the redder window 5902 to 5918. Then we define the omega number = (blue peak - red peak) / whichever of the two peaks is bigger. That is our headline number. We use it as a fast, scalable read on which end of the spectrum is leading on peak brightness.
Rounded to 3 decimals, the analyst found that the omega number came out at 0.065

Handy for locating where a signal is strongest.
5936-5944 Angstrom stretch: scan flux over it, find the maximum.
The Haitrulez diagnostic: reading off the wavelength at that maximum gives 5940.95 Angstrom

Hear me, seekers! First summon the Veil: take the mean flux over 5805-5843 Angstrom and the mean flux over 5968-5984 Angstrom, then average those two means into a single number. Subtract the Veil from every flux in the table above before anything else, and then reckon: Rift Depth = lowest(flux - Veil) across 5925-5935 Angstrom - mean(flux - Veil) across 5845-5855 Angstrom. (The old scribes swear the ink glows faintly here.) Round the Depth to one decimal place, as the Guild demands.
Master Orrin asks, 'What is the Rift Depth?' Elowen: -1.0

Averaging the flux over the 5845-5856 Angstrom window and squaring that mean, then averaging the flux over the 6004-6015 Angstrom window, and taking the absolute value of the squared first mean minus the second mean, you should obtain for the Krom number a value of 49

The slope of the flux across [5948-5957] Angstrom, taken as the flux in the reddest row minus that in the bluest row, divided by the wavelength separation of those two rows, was 0.019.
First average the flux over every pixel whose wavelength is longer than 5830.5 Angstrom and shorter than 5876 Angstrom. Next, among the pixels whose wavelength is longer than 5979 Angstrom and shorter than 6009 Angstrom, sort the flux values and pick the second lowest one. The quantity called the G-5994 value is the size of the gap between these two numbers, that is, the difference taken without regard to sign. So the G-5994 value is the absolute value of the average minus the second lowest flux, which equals 1.3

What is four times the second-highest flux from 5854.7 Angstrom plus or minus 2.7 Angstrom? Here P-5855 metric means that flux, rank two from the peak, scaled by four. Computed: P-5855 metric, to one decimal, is 29.3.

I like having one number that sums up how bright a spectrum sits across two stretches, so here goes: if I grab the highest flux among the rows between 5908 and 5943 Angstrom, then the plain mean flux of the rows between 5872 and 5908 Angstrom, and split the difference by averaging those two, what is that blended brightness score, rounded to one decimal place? 6.9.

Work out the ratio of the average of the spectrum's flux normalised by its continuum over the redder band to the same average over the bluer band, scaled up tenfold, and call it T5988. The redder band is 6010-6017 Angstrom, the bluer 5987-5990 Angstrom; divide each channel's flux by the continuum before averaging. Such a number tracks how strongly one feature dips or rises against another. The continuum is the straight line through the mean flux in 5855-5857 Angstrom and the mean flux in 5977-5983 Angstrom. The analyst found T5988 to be 9.9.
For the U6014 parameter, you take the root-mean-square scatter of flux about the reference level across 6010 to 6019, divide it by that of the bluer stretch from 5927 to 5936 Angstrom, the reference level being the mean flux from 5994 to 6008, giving 0.15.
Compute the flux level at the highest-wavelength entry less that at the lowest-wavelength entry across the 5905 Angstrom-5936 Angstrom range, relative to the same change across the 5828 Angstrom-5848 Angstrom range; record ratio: 1.3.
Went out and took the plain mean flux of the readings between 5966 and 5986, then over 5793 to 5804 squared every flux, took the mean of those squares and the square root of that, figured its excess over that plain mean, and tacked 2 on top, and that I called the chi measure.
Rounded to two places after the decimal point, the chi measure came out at 3.60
